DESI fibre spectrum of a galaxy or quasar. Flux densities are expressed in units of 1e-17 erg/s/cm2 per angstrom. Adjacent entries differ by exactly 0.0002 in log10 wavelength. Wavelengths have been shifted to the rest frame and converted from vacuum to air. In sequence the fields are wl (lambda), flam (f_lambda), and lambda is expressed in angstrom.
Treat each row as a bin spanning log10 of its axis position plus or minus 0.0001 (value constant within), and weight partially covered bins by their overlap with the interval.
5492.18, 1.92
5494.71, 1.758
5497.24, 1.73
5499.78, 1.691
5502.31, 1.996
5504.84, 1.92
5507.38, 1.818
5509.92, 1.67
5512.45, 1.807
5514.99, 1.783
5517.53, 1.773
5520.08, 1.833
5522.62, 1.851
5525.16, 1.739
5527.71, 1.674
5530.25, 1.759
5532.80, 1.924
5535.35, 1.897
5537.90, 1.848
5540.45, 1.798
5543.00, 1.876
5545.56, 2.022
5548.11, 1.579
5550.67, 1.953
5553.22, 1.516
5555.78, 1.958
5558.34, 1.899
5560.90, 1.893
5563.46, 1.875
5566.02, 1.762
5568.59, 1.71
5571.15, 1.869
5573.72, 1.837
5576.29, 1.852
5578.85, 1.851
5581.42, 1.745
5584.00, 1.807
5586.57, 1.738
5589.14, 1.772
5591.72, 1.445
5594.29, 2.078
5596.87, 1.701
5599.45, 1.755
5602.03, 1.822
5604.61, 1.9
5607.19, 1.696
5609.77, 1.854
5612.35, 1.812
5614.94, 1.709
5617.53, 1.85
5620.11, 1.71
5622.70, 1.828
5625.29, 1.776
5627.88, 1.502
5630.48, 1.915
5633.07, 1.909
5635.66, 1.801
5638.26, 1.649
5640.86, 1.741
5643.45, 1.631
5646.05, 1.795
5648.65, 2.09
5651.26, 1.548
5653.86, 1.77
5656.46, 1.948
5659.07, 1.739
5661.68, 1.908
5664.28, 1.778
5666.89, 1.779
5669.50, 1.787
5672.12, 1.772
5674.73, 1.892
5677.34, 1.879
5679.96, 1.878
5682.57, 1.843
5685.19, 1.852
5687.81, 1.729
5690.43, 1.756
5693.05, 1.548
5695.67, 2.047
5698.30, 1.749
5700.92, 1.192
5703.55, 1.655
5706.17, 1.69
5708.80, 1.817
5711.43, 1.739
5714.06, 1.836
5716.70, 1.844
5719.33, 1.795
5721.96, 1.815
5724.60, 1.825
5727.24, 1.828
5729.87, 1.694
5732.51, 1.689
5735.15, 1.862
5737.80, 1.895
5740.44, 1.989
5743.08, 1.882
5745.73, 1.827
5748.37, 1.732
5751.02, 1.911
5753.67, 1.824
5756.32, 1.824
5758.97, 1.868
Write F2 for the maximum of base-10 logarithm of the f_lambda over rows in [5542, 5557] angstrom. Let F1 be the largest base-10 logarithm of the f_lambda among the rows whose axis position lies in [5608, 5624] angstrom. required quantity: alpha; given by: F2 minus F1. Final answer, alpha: 0.038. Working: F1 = 0.268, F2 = 0.306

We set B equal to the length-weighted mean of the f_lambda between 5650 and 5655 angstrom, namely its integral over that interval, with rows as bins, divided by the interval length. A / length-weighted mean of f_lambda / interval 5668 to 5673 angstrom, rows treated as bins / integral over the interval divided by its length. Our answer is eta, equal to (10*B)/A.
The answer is 9.3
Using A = 1.78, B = 1.66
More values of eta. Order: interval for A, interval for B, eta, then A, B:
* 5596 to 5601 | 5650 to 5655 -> 9.6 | 1.73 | 1.66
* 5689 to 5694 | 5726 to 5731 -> 10.6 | 1.66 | 1.77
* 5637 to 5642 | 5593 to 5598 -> 11.2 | 1.69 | 1.90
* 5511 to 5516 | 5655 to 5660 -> 10.3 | 1.79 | 1.85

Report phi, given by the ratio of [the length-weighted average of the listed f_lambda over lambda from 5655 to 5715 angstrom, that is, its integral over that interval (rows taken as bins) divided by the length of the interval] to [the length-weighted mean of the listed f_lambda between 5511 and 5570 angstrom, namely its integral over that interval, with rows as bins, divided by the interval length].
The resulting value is 0.98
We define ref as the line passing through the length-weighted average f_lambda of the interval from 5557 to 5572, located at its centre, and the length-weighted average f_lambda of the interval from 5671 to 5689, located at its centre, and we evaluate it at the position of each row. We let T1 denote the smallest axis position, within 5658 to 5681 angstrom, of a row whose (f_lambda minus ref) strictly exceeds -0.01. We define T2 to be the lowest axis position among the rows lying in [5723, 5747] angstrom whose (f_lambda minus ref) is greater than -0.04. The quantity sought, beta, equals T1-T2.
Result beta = -62.9 angstrom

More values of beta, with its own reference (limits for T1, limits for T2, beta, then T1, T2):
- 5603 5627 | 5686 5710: -91.1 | 5604.61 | 5695.67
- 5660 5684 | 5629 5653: 31.2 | 5661.68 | 5630.48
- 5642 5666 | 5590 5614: 54.4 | 5648.65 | 5594.29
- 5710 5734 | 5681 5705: 31.5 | 5714.06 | 5682.57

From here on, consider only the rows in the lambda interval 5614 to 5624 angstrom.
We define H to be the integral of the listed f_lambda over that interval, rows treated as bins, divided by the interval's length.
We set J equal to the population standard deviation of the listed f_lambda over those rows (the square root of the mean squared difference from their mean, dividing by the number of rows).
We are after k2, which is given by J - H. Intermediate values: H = 1.78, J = 0.065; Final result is -1.71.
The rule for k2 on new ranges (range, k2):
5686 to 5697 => -1.59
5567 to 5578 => -1.75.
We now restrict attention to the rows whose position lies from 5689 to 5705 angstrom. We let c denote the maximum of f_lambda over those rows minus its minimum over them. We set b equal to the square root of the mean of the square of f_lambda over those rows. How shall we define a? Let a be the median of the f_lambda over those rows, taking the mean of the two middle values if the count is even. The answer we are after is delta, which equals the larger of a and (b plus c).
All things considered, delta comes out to 2.53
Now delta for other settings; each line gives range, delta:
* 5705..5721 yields 1.94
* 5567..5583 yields 1.97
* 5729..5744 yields 2.14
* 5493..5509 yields 2.13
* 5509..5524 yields 1.97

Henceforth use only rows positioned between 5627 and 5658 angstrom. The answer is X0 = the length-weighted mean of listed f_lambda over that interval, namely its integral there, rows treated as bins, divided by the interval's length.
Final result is 1.78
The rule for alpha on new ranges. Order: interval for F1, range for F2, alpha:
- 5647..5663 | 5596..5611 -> -0.041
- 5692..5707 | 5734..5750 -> -0.012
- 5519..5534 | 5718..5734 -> -0.022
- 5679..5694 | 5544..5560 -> 0.032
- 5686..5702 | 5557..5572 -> -0.033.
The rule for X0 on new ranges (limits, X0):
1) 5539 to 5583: 1.82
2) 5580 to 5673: 1.78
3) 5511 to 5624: 1.80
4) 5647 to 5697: 1.82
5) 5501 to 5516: 1.83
